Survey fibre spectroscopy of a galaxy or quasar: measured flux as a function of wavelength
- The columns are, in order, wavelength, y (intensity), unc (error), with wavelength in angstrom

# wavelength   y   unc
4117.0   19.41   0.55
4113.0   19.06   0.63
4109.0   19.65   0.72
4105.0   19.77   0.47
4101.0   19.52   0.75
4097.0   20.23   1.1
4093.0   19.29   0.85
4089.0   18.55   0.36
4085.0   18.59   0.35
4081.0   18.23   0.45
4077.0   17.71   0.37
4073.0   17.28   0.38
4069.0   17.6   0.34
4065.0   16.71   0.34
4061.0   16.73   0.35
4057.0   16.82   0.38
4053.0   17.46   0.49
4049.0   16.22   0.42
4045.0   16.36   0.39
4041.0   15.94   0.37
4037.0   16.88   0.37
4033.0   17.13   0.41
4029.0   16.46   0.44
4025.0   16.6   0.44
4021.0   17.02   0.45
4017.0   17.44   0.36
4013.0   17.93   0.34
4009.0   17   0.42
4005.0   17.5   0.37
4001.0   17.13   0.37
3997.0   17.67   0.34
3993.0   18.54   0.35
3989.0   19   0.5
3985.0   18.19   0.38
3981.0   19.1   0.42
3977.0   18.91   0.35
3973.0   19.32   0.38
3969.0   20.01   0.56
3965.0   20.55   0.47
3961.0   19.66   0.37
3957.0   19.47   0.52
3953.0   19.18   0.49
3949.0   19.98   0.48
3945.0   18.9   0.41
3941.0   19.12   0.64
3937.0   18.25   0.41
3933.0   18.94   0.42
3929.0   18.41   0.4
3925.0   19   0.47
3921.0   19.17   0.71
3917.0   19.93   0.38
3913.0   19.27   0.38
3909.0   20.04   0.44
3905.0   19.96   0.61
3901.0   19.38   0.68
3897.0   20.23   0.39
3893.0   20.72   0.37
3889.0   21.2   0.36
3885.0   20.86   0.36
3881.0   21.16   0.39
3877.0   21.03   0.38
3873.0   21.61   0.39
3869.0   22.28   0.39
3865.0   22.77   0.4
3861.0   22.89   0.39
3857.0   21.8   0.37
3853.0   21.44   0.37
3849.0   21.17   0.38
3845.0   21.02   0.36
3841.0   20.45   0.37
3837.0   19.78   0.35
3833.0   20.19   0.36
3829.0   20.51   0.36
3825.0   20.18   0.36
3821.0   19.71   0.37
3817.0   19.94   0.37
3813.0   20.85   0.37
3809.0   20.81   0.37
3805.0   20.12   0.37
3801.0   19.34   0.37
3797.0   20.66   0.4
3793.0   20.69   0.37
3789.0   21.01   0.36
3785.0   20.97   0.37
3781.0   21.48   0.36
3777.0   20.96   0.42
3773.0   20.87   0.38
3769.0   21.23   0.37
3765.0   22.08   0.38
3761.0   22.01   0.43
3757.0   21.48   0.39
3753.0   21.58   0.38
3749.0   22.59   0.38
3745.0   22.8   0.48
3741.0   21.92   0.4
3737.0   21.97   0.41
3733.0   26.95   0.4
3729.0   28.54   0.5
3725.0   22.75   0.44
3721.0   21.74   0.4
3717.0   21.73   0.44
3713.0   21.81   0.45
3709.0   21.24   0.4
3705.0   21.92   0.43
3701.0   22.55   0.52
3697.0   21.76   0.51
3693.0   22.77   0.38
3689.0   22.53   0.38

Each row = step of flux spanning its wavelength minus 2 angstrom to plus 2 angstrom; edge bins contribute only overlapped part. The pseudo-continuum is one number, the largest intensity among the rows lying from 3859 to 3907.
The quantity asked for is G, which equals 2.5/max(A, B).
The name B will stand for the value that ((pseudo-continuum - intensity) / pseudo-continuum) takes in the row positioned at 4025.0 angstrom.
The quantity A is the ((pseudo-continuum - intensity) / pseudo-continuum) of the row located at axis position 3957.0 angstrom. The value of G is 9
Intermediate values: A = 0.15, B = 0.27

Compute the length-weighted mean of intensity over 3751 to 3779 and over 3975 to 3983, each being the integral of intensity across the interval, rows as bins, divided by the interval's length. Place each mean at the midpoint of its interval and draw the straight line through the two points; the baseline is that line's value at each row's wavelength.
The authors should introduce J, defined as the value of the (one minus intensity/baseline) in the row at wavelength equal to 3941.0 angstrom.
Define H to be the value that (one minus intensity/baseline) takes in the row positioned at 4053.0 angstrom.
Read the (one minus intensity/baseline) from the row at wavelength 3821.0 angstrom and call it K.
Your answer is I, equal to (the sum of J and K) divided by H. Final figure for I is 2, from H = 0.04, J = 0.02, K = 0.05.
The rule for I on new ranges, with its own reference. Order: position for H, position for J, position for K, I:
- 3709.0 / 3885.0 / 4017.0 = 1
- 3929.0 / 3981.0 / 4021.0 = 1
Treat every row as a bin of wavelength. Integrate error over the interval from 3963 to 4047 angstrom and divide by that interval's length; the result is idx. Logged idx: 0.404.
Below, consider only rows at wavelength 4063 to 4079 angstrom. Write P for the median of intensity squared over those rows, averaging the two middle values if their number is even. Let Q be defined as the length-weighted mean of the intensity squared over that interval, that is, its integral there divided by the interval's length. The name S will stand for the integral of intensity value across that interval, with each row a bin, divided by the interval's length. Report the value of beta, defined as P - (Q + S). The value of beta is -13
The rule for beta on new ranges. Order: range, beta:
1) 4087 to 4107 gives -18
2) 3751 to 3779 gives -21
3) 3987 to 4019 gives -25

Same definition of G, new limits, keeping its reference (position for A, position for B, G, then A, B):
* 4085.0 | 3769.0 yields 13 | 0.19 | 0.07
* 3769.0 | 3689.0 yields 34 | 0.07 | 0.02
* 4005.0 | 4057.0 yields 9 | 0.24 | 0.27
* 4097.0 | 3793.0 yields 22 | 0.12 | 0.10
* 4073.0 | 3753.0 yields 10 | 0.25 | 0.06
